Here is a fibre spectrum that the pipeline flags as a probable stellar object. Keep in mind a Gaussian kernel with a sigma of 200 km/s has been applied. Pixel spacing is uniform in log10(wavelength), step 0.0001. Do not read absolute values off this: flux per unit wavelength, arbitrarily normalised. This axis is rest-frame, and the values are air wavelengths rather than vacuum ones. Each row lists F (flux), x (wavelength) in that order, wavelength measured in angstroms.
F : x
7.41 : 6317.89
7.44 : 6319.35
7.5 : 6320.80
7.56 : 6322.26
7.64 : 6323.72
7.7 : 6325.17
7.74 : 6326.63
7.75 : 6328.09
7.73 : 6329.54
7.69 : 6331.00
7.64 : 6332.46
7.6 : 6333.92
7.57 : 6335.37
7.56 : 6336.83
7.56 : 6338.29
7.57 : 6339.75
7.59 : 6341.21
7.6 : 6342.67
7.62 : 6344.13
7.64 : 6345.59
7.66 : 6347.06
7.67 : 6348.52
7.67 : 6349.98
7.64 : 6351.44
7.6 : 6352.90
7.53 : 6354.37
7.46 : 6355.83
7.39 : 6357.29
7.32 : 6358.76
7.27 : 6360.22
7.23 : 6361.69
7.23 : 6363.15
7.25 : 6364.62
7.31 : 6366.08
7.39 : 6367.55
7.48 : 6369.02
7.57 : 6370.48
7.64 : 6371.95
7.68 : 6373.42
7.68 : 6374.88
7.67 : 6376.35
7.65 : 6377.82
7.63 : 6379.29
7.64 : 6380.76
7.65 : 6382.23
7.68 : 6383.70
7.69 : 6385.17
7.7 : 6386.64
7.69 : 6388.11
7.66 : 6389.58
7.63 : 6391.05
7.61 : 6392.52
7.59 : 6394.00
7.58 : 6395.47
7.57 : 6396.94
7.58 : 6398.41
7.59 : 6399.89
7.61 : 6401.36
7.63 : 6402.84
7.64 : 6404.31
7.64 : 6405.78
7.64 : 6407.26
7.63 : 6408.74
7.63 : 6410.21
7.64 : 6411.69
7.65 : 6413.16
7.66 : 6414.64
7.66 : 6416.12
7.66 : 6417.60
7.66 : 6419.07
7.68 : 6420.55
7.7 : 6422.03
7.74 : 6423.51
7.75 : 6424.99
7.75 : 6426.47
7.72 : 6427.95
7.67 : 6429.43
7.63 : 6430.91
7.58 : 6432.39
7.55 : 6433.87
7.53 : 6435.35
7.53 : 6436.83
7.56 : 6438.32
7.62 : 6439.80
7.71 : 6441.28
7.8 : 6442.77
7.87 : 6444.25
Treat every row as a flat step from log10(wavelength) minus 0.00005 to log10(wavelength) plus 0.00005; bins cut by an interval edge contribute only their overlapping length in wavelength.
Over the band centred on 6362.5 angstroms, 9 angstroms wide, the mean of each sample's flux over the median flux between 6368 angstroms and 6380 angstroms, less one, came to -0.049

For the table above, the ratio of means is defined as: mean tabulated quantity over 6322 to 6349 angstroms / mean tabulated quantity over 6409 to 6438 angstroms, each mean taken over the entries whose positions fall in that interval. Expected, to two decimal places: 1.00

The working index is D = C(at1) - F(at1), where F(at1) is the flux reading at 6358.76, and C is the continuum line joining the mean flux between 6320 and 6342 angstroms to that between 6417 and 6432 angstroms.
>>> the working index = 0.33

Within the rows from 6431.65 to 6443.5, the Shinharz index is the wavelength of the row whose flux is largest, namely 6442.77 angstroms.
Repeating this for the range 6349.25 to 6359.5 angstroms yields 6349.98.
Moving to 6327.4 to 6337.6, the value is 6328.09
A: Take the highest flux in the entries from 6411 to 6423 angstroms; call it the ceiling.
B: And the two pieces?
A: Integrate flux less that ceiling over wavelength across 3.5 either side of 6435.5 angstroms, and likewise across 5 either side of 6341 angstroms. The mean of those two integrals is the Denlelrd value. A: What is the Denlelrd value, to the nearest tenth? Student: -1.1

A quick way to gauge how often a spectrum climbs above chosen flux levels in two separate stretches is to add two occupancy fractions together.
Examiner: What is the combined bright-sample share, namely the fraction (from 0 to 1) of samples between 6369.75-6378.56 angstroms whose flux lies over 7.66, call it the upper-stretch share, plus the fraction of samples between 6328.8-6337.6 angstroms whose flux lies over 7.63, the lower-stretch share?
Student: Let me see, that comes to 1.00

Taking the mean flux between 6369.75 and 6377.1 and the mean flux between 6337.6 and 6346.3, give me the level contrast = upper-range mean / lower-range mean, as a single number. 1.01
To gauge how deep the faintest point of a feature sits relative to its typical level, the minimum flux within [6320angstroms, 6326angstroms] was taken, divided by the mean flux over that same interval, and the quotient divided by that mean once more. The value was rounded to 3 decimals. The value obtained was 0.130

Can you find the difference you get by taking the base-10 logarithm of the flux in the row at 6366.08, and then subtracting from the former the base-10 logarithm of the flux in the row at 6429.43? -0.021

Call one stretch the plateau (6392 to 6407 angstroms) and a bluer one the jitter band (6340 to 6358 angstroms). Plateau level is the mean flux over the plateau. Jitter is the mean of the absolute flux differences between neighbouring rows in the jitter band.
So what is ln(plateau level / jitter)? 5.45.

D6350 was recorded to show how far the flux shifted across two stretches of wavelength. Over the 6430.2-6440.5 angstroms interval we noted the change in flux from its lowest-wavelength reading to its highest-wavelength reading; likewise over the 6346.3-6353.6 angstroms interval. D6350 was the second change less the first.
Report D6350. -0.05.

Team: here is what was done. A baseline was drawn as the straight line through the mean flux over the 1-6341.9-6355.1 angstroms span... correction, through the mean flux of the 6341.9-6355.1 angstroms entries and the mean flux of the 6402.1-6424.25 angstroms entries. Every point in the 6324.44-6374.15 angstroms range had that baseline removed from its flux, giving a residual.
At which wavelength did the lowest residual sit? 6363.15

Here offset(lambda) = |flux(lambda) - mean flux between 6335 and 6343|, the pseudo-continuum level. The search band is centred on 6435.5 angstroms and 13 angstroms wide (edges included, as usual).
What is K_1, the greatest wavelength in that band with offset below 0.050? 6439.80 angstroms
